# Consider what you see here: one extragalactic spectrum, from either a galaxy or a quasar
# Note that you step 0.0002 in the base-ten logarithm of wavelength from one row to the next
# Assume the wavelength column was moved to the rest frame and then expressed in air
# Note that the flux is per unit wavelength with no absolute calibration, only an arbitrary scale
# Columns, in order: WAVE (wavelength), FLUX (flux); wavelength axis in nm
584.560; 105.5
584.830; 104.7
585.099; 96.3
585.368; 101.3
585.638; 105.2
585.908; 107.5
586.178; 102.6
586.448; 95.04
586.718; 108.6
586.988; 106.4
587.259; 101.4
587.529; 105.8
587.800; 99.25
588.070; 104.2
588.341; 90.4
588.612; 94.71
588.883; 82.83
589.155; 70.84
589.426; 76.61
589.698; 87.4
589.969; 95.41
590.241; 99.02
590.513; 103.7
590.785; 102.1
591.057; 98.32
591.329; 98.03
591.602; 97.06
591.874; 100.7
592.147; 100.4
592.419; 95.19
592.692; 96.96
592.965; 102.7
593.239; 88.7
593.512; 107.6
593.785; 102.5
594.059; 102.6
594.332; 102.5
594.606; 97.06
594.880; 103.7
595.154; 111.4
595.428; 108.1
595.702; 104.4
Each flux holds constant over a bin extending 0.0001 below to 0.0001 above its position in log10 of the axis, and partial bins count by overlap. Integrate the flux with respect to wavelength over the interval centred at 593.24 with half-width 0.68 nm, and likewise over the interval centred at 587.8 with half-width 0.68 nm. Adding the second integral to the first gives 272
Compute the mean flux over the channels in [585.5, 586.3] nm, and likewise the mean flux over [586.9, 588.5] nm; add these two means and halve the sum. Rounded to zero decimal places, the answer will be 103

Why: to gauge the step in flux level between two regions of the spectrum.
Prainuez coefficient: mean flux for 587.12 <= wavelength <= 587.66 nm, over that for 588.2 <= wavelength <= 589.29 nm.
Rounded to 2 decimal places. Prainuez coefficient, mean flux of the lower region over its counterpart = 1.22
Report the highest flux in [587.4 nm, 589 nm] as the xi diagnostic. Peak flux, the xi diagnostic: 105.8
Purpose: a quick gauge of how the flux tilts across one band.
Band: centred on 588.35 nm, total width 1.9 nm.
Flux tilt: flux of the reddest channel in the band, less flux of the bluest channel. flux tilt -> -35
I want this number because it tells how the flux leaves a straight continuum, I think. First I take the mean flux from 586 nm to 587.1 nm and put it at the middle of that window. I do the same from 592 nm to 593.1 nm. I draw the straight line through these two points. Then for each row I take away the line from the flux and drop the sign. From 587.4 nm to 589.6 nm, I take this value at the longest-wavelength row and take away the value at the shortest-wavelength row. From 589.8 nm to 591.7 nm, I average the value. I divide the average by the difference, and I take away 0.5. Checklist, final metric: -0.4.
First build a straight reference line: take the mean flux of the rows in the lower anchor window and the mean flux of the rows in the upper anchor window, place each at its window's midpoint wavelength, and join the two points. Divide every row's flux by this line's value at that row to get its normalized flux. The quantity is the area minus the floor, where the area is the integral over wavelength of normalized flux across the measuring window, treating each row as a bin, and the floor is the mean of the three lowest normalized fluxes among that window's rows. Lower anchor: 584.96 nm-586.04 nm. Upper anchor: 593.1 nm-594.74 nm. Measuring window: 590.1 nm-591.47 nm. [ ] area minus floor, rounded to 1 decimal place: 0.4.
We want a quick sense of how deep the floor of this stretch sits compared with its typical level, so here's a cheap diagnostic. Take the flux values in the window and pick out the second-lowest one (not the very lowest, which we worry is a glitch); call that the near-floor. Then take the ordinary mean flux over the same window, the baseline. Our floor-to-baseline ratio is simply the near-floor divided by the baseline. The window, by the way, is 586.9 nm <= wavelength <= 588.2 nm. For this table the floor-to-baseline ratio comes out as 0.981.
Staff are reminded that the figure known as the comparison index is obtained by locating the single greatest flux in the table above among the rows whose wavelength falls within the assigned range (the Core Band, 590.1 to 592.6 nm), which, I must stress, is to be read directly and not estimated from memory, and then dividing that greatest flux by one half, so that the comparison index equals 207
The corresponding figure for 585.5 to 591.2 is 217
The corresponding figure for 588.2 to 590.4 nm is 198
